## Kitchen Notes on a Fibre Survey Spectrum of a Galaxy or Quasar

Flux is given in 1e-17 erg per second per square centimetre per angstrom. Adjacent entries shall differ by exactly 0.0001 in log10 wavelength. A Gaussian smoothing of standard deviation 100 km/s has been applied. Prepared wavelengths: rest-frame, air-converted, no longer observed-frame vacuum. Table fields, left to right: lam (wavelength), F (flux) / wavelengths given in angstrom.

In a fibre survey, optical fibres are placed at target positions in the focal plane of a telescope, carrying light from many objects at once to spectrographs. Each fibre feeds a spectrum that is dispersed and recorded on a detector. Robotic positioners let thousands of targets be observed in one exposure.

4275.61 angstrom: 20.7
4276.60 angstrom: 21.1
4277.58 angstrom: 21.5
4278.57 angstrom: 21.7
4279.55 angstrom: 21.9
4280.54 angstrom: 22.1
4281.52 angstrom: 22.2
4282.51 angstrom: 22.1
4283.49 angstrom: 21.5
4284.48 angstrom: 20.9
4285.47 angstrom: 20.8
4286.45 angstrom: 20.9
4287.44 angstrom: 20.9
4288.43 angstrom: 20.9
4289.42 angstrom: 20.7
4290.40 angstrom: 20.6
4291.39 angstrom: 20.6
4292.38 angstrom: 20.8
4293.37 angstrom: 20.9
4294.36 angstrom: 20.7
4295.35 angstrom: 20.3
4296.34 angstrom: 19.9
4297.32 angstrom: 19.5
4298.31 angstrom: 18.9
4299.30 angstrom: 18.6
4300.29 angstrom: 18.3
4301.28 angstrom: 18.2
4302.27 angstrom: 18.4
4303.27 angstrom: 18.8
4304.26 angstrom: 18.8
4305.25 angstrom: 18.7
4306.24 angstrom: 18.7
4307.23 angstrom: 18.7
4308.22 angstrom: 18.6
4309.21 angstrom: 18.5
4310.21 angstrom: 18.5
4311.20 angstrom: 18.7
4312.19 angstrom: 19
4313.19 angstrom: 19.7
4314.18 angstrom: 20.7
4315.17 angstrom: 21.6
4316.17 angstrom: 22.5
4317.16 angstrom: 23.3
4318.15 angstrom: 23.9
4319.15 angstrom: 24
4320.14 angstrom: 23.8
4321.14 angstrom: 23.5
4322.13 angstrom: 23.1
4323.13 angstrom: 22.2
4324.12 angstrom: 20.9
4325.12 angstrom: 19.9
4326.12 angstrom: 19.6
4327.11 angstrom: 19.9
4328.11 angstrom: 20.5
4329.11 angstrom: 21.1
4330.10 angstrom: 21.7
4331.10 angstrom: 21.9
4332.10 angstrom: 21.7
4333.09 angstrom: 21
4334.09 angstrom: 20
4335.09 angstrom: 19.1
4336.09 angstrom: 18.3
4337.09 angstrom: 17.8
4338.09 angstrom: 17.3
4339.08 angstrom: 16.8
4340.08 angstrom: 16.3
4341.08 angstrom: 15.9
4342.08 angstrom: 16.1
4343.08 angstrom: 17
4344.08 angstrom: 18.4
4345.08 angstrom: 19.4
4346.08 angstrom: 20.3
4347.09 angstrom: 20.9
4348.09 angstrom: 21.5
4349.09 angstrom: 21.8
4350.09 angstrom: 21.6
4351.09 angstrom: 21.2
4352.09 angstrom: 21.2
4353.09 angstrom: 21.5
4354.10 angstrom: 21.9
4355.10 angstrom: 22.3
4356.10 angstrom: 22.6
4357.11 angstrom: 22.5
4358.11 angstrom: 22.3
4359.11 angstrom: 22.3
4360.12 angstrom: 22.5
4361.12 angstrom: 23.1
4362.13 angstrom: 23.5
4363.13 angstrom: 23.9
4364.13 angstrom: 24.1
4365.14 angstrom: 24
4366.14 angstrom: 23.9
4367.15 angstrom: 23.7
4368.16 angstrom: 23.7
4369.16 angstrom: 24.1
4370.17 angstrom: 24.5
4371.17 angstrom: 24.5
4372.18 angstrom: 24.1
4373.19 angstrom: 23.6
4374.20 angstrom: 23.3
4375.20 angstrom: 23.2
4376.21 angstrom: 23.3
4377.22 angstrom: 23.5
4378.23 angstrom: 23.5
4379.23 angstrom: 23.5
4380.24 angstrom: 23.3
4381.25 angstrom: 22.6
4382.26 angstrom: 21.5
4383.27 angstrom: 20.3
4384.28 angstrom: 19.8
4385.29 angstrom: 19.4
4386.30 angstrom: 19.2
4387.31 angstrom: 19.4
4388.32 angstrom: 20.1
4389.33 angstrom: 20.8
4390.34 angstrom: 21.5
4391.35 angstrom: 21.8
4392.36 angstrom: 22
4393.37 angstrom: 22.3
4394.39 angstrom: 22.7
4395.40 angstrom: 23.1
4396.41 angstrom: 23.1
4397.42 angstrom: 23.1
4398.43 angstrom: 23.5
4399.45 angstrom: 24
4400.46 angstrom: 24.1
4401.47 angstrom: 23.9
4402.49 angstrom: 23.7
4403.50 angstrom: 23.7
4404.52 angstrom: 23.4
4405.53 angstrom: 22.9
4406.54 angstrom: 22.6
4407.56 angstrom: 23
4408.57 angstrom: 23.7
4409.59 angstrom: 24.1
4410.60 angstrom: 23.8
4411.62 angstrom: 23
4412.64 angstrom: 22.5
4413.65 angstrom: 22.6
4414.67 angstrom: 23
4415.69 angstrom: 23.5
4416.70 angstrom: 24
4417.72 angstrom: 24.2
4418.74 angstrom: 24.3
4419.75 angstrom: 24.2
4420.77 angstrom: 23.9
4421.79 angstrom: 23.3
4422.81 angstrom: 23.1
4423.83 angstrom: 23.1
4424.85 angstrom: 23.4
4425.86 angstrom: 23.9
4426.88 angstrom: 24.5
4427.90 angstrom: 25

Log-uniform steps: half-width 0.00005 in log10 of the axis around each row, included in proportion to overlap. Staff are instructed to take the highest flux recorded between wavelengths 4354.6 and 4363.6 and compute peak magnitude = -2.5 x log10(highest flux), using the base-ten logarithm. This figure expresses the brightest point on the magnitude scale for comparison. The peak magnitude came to -3.446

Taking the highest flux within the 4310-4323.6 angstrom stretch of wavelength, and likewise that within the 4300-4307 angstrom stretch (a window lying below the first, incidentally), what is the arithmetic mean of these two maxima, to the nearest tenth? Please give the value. 21.4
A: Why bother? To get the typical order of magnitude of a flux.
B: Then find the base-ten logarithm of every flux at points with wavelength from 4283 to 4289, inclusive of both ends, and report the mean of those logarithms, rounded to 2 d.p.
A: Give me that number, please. 1.32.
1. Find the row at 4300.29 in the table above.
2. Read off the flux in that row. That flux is 18.3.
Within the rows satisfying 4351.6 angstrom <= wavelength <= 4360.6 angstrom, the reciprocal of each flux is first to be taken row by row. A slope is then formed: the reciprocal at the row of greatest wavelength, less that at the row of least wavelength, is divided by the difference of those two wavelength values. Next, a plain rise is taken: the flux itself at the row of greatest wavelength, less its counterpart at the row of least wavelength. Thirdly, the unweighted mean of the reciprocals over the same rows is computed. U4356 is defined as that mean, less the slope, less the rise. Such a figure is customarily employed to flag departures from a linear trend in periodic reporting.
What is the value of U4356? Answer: -1.3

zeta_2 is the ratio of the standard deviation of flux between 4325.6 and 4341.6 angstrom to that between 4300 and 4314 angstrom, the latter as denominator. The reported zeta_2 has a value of 5.6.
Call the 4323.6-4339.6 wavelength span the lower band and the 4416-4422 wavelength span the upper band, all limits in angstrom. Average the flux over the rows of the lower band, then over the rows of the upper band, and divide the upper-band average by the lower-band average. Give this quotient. 1.21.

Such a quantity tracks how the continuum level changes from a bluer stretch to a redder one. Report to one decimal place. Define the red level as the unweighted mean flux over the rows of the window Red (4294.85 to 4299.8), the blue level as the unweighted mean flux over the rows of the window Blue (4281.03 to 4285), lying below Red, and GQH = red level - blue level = -2.2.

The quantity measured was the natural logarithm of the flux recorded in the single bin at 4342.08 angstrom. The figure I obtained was 2.78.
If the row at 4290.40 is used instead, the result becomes 3.03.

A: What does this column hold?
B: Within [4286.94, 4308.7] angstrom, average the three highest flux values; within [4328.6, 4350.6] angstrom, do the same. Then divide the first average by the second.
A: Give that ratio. 0.96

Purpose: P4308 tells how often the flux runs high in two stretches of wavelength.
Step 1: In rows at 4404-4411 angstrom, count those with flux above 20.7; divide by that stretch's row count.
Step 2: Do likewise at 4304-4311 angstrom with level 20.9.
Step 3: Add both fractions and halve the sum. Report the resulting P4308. 0.50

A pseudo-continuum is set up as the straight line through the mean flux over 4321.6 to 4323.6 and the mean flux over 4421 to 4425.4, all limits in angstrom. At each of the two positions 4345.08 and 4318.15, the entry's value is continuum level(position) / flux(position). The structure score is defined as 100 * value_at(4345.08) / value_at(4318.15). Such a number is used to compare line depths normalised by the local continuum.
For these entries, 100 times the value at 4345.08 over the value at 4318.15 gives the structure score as 124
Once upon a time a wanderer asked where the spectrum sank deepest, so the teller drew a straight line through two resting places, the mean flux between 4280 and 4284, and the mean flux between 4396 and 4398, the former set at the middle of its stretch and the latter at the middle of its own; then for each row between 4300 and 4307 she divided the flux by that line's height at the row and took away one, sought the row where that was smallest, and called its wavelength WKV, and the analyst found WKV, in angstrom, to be 4301.28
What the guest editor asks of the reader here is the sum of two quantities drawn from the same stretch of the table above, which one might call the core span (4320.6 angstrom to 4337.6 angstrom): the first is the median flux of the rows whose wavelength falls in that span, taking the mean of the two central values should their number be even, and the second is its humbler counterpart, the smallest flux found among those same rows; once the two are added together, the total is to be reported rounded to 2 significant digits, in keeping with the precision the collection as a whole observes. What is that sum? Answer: 39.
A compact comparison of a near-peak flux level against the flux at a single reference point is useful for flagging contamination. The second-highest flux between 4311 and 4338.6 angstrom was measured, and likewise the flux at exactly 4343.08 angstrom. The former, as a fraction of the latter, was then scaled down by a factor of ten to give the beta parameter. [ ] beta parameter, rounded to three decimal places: 0.141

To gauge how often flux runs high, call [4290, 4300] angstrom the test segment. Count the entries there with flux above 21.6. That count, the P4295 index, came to 0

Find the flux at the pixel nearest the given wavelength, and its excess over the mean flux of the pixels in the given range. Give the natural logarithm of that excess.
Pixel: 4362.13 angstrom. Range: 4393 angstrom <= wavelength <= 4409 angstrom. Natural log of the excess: -1.6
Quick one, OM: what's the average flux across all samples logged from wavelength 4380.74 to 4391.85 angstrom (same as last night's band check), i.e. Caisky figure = 20.6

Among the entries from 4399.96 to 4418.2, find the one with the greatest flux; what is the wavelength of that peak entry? 4417.72 angstrom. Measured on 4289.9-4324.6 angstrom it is 4319.15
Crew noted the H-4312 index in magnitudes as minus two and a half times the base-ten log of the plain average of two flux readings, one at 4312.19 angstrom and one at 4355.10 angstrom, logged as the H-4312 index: -3.29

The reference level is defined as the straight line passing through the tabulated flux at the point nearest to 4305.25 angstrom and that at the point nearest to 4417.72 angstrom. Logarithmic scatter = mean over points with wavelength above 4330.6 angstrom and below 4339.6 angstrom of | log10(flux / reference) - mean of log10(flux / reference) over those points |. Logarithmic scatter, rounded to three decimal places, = 0.039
